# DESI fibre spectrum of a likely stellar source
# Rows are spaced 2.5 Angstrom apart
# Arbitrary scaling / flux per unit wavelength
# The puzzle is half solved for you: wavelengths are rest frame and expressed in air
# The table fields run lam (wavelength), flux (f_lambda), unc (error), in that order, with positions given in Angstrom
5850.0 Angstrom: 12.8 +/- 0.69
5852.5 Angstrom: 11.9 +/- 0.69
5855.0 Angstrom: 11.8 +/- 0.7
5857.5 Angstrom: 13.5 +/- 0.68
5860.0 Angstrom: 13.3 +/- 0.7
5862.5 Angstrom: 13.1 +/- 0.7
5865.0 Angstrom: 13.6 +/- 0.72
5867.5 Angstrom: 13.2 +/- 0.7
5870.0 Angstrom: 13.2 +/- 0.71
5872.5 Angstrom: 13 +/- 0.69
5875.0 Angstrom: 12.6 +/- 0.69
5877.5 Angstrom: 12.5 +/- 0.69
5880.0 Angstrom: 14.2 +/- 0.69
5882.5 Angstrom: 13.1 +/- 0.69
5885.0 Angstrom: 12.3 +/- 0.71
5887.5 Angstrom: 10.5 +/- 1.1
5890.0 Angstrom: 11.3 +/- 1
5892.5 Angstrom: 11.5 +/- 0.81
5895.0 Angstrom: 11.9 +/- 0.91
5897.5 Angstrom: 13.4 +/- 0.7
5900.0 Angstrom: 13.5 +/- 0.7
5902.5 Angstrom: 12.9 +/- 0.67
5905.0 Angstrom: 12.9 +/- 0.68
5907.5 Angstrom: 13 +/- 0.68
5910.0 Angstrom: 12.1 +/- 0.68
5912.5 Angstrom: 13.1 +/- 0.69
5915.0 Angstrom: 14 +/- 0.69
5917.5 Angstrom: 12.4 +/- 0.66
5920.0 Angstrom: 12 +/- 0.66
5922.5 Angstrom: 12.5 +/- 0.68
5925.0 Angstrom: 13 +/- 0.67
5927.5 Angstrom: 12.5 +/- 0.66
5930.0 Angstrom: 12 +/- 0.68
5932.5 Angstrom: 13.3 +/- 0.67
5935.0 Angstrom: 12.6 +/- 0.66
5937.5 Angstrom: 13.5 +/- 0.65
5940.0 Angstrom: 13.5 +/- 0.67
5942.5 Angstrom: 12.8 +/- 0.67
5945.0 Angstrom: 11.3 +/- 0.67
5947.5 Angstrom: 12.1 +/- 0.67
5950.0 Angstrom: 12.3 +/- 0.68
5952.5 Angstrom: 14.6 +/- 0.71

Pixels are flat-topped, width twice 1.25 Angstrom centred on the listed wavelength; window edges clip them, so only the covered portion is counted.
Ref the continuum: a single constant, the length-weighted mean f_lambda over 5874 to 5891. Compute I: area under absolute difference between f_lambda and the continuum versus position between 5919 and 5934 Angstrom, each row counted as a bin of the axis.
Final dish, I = 6.4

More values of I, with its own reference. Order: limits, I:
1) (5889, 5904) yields 12.6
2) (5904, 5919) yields 9.5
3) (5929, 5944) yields 10.7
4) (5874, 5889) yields 12.4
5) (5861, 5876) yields 11.4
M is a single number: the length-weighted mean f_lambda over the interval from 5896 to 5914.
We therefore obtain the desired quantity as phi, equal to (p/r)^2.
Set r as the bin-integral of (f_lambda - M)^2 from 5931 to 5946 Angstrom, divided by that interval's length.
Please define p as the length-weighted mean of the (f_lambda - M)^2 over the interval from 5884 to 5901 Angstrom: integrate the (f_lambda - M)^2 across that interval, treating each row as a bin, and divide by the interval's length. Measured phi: 11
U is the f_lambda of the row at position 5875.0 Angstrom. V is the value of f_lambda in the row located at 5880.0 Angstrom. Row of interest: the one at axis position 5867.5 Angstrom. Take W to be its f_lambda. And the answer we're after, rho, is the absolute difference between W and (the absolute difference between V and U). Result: 11.6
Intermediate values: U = 12.6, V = 14.2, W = 13.2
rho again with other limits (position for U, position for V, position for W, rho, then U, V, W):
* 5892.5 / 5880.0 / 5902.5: 10.2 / 11.5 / 14.2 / 12.9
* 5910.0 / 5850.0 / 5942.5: 12.1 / 12.1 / 12.8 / 12.8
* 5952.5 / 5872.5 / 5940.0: 11.9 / 14.6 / 13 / 13.5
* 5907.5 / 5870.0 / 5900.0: 13.3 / 13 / 13.2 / 13.5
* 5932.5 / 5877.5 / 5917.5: 11.6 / 13.3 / 12.5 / 12.4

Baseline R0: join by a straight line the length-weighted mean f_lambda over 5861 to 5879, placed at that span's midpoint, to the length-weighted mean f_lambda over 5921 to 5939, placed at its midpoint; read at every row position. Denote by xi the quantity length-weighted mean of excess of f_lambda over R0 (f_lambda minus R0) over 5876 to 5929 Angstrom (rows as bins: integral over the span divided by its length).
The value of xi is -0.30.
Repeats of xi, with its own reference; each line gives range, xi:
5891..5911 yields -0.27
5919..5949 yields -0.16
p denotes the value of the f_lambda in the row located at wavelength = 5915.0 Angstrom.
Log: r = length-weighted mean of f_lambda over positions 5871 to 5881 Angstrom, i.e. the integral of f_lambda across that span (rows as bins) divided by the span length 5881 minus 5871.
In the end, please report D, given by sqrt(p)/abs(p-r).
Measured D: 4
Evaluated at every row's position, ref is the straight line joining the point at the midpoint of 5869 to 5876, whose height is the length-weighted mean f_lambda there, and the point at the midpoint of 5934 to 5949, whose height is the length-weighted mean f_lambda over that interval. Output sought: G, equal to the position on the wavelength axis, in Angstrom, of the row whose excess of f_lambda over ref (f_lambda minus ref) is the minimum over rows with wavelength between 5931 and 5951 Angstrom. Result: 5945.0 Angstrom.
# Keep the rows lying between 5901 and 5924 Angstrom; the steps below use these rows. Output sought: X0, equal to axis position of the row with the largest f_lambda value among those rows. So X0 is 5915.0 Angstrom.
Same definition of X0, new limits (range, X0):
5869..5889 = 5880.0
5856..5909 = 5880.0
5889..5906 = 5900.0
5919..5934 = 5932.5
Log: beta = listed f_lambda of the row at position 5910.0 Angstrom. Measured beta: 12.1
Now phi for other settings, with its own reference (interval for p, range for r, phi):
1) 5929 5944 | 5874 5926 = 0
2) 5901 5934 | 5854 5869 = 1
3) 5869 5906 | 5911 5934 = 6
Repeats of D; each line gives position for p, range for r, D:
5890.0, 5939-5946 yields 3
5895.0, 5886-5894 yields 5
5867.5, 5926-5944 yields 11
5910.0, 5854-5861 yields 4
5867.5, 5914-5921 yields 9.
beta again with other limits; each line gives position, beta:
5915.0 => 14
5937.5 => 13.5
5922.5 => 12.5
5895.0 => 11.9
